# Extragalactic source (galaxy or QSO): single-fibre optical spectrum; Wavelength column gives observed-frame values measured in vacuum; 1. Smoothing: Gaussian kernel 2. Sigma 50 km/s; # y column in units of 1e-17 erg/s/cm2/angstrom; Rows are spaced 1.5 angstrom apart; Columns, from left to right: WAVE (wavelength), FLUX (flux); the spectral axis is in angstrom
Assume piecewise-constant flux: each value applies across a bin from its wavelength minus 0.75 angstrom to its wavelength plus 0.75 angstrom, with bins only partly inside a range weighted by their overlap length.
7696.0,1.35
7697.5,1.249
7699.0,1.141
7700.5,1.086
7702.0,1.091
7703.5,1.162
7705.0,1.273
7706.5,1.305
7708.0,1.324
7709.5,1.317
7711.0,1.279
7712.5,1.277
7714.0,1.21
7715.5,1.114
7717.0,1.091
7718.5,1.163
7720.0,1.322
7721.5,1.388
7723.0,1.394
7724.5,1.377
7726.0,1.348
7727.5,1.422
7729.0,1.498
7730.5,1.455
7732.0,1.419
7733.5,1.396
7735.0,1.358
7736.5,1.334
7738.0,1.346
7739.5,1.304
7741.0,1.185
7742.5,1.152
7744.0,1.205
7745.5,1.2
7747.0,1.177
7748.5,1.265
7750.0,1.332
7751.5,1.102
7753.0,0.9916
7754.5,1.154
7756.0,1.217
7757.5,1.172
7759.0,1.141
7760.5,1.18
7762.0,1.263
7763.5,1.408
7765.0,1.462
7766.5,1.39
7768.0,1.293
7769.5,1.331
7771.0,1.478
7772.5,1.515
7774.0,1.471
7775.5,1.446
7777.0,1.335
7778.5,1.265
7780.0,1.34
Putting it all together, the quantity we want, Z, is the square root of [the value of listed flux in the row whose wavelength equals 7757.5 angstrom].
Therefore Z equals 1.08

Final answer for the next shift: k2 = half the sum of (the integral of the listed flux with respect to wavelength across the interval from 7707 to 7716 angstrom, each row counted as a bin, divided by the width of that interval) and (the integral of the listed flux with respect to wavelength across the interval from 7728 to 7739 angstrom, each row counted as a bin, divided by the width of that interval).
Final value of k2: 1.33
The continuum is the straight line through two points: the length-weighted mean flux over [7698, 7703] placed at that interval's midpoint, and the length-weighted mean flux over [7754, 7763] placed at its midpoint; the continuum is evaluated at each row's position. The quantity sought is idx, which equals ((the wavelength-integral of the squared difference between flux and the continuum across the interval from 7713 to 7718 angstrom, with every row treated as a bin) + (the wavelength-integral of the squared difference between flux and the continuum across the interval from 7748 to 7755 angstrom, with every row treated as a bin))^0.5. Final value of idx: 0.4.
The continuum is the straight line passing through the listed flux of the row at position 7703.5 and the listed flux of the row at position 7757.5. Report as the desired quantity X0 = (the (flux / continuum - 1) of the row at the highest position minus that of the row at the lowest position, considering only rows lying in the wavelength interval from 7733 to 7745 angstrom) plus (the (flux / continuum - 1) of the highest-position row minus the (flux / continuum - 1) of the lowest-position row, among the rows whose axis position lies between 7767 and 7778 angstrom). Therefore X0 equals -0.13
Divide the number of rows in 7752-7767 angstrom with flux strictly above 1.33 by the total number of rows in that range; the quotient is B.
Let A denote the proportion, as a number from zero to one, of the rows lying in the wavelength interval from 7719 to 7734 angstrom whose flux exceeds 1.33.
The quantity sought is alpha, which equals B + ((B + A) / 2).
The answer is 0.9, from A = 0.90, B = 0.30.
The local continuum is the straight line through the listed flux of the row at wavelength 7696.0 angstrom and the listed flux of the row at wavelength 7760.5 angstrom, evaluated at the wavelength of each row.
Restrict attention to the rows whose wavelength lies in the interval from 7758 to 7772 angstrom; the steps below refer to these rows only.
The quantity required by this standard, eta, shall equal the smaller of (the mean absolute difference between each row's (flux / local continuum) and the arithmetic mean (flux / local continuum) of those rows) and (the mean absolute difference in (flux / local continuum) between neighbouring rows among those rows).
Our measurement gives 0.07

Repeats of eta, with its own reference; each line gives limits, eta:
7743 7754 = 0.06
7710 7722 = 0.05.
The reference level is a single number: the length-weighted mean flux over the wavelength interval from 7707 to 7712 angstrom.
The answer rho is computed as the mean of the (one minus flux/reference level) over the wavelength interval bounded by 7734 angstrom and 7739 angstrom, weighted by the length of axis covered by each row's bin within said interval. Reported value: -0.03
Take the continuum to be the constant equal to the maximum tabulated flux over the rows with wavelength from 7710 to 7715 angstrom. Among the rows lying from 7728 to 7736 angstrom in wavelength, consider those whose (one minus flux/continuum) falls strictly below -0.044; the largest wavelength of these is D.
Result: 7735.0 angstrom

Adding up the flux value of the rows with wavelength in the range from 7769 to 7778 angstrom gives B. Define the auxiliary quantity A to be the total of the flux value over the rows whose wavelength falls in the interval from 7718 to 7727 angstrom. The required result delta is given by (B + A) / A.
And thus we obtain 2.07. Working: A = 8.0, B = 8.58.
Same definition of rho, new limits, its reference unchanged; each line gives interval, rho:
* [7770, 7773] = -0.13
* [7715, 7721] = 0.09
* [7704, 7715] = 0.02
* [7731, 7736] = -0.07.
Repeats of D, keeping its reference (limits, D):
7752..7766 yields 7765.0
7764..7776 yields 7775.5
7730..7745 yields 7738.0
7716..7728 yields 7727.5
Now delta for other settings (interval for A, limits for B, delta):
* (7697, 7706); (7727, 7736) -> 2.22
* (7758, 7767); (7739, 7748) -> 1.92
